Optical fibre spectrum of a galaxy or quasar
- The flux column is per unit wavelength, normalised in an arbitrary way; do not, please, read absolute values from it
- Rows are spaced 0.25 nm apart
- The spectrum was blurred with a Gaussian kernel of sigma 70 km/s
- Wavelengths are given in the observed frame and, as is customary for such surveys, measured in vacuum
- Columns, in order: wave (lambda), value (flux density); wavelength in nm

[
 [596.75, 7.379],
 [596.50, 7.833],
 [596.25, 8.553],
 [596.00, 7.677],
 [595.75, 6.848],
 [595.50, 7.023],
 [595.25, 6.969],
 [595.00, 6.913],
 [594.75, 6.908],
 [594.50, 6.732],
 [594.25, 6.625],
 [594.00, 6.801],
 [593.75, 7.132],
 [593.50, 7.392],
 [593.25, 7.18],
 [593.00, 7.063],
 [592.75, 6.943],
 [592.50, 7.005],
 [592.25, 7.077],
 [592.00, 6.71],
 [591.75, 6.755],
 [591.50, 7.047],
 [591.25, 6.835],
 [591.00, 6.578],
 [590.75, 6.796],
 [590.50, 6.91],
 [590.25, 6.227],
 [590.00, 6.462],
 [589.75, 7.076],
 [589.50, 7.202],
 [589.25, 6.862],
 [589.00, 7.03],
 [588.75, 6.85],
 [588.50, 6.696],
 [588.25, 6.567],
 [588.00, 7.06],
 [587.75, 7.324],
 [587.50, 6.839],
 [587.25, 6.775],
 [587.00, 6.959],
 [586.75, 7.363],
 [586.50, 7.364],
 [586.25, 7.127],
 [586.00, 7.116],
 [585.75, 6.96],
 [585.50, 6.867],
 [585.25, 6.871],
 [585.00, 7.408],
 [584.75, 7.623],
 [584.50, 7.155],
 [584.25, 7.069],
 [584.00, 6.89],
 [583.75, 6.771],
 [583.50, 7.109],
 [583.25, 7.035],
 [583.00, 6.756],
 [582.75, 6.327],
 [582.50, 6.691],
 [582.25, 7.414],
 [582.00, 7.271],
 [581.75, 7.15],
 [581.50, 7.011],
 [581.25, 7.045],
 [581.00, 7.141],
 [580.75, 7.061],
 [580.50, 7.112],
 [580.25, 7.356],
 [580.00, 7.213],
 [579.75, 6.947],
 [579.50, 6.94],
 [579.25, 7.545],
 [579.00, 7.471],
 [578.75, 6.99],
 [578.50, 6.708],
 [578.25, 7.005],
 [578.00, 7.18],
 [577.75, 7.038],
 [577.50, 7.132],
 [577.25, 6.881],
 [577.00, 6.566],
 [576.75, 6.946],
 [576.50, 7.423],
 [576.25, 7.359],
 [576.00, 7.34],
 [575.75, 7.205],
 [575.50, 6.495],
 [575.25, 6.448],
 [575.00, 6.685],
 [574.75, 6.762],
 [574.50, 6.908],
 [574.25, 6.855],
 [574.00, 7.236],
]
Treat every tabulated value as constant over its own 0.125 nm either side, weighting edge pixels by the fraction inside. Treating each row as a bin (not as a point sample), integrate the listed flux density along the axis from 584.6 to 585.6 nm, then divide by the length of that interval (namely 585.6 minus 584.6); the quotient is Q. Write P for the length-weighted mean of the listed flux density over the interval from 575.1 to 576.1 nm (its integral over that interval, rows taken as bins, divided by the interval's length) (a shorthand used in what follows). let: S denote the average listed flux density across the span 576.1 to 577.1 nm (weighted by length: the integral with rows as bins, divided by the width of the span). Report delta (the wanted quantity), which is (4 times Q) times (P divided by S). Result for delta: 27.8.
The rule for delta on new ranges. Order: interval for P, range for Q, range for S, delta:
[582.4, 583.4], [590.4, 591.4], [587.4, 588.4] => 26.2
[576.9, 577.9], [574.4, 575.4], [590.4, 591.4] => 27.3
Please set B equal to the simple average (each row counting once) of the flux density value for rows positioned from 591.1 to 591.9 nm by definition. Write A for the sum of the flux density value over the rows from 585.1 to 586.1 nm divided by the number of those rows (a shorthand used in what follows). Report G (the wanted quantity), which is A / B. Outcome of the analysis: 1.011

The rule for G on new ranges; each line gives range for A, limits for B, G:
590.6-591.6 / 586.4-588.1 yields 0.960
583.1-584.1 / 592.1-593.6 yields 0.978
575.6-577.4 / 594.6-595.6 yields 1.022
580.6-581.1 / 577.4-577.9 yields 1.002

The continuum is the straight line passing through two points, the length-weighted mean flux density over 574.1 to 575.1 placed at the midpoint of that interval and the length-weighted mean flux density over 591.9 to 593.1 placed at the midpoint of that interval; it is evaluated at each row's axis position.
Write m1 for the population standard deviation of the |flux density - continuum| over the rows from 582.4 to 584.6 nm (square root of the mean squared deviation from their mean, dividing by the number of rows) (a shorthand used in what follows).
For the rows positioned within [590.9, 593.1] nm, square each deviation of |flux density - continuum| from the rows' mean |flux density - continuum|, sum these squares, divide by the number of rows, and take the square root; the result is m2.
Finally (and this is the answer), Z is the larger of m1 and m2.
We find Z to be 0.143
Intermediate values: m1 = 0.143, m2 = 0.104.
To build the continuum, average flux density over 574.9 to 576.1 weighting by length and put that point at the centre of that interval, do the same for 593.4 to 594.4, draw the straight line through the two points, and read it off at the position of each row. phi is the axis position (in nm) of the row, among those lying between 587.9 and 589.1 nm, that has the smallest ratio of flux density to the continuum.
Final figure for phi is 588.25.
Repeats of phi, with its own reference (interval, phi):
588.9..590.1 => 590.00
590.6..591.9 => 591.00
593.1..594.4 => 594.25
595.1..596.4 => 595.75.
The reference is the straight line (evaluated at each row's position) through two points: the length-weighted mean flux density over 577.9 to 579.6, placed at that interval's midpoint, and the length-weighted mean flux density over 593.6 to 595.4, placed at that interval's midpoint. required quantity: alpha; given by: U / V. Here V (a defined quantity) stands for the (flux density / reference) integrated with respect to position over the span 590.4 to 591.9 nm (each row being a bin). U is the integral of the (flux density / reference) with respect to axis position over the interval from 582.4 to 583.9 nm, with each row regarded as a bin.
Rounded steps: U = 1.44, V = 1.48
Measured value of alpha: 0.98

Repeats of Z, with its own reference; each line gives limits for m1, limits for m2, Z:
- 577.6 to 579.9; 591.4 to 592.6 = 0.217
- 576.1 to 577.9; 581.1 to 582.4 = 0.189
